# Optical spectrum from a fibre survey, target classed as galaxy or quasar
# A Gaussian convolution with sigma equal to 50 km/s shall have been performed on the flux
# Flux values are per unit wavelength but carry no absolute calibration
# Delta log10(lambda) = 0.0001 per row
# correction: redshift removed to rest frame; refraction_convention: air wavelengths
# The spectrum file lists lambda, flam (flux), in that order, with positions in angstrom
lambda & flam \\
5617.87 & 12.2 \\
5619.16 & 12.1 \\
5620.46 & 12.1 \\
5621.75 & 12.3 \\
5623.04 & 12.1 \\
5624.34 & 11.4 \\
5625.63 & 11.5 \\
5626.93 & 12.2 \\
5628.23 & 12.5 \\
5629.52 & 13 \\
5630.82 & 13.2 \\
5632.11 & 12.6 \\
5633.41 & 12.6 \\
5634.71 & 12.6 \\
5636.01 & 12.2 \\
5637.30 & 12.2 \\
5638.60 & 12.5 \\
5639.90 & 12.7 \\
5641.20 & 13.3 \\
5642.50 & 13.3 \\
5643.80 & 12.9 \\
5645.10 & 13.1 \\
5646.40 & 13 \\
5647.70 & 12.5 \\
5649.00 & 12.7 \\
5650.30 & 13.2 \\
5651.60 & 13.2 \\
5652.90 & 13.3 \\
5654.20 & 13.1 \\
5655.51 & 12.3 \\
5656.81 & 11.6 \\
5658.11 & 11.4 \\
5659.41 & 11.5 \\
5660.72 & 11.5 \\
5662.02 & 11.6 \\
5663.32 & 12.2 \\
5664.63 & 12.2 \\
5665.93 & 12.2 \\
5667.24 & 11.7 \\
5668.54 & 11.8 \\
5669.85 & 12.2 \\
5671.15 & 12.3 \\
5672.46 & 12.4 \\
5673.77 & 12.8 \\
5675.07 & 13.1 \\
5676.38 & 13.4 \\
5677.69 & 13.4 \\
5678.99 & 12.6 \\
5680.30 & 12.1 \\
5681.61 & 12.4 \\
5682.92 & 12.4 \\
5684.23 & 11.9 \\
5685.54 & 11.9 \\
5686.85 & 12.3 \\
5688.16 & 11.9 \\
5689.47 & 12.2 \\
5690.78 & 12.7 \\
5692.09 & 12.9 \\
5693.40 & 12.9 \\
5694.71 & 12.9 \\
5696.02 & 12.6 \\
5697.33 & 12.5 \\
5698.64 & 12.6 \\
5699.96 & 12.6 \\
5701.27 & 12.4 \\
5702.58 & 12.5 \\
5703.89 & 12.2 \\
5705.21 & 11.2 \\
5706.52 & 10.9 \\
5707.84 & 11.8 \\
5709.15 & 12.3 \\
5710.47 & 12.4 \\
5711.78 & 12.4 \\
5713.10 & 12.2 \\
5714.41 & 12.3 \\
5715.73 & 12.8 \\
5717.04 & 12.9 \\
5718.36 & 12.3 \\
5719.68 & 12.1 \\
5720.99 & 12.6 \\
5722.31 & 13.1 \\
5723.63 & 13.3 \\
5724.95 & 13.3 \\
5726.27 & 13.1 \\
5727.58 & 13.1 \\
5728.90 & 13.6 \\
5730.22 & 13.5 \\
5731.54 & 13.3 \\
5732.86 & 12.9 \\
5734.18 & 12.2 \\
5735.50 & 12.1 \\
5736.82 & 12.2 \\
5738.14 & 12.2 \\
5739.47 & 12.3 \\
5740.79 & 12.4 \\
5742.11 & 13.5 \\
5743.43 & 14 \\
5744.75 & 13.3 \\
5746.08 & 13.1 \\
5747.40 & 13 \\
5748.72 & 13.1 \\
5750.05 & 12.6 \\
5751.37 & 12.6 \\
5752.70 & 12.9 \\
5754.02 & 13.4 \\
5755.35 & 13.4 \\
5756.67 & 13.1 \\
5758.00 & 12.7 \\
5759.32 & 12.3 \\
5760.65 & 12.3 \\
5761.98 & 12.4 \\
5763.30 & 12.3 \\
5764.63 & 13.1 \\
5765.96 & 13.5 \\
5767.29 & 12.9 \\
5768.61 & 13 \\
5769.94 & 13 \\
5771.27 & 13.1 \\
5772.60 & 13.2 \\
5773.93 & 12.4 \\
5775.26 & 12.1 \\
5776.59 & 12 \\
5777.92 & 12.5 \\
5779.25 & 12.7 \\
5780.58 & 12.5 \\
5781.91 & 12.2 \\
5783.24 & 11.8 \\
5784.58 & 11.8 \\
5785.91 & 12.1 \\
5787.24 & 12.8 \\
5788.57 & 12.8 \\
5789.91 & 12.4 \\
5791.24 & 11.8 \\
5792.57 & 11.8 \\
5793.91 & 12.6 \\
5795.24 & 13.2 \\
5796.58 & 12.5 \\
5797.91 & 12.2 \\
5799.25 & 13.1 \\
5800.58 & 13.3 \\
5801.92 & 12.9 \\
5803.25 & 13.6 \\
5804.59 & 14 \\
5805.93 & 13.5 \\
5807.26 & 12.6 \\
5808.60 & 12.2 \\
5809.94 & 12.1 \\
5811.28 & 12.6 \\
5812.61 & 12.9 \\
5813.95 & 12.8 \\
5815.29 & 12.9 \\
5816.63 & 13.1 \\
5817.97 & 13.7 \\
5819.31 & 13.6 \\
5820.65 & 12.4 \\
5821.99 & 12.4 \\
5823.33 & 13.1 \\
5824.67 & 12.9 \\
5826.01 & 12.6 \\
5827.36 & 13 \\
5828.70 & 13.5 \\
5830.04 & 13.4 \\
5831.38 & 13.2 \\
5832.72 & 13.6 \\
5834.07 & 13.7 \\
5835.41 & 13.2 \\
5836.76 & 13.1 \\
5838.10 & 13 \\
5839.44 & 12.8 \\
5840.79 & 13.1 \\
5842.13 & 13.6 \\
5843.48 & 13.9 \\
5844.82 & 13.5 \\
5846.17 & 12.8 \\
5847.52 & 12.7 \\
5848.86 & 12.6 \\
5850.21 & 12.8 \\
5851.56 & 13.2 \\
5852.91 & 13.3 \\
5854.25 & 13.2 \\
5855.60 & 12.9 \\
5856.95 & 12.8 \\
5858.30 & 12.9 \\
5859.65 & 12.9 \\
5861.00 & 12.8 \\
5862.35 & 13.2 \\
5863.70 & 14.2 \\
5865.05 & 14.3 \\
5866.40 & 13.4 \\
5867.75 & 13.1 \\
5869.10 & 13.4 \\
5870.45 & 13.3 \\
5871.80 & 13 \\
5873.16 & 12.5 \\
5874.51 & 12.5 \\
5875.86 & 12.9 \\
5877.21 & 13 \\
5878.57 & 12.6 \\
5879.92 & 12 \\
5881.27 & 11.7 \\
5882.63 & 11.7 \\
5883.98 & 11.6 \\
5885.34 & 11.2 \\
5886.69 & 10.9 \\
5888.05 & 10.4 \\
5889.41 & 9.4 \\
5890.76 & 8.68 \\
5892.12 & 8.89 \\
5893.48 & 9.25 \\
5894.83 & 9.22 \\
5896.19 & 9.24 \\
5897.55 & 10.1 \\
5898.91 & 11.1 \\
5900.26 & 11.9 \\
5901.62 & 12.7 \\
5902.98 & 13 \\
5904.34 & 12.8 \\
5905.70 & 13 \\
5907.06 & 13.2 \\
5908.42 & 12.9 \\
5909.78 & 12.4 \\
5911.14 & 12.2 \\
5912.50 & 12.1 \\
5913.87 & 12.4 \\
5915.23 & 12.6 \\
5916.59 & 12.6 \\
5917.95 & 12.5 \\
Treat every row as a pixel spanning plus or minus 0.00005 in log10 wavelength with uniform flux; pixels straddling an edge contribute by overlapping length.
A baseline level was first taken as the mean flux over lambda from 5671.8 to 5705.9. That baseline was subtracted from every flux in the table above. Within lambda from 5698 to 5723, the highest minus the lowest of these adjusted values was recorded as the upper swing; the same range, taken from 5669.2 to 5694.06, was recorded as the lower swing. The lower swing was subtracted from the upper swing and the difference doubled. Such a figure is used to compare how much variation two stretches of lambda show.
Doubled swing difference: 1.4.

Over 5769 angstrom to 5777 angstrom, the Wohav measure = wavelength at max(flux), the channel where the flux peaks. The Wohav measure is 5772.60 angstrom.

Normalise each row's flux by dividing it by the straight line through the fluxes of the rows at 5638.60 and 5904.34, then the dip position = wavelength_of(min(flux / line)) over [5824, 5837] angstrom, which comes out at 5826.01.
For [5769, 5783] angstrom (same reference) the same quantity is 5776.59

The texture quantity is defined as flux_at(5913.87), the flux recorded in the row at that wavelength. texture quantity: 12.4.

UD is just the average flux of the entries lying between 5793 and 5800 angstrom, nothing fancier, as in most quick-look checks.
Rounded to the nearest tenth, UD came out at 12.7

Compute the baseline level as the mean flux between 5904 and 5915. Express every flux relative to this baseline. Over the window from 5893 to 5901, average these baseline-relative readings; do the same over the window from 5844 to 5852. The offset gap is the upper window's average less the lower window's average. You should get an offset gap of -2.8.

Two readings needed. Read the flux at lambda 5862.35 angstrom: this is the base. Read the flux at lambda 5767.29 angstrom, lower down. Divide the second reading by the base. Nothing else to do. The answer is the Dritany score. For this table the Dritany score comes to 0.98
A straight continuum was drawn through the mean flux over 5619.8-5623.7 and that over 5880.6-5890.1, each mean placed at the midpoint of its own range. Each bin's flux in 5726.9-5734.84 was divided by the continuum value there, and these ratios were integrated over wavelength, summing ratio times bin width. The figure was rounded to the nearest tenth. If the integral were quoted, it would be 8.9 angstrom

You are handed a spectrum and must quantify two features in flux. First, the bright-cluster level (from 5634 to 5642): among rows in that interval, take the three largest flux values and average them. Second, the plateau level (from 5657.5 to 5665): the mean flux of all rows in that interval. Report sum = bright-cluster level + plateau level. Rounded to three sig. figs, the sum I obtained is 24.6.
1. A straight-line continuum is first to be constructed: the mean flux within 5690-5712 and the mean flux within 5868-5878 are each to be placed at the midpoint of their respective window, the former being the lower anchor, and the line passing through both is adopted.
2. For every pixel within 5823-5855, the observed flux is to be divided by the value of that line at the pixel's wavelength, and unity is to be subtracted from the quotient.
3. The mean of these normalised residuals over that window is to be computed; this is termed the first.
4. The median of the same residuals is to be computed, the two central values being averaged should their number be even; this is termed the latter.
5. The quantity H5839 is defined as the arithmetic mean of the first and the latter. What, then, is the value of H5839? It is 0.026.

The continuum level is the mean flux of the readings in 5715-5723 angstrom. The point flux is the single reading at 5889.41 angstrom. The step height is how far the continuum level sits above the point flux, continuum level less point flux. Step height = 3.2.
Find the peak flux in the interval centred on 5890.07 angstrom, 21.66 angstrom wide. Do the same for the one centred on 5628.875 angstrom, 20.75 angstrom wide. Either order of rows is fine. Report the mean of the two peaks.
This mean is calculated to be 12.6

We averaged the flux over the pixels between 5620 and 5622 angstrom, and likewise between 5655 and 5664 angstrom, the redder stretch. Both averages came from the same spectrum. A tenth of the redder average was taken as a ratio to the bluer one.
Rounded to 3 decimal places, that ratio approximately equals 0.096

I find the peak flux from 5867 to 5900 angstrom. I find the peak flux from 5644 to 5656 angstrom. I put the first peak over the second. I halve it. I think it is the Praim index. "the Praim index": 0.504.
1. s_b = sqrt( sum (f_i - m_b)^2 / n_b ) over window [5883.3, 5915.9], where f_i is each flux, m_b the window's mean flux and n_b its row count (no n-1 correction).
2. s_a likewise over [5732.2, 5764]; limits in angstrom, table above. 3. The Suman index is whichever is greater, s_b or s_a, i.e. 1.5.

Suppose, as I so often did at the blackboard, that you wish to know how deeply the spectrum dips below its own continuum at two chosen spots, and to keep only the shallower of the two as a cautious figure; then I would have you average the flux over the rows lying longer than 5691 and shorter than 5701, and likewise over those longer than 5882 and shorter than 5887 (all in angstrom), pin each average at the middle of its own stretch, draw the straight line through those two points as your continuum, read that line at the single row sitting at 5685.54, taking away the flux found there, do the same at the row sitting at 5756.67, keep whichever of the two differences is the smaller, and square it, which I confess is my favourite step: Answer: 0.7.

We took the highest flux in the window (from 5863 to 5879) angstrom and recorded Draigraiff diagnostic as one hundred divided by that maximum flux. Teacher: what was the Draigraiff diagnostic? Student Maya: 7.0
